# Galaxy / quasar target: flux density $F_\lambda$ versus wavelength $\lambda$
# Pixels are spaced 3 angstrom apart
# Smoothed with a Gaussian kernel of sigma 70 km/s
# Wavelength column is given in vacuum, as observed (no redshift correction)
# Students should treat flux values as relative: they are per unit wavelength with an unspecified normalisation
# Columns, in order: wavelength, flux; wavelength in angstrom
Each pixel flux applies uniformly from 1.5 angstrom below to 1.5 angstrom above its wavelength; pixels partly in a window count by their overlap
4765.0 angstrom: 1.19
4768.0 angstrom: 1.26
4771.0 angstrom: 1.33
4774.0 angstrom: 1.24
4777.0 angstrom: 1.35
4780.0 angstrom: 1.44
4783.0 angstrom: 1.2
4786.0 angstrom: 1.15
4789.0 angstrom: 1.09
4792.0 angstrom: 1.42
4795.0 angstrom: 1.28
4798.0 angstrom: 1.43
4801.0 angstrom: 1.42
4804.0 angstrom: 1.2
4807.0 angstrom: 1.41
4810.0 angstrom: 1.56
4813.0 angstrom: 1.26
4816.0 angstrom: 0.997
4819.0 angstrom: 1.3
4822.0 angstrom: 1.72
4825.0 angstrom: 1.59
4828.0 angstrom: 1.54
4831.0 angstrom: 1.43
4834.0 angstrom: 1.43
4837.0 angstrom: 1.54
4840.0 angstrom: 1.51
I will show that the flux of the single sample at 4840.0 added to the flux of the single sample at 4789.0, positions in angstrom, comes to 2.60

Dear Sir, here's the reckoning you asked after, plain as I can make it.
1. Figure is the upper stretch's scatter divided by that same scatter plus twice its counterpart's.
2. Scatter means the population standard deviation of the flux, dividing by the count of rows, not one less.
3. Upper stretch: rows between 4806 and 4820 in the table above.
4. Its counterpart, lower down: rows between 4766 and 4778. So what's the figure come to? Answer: 0.67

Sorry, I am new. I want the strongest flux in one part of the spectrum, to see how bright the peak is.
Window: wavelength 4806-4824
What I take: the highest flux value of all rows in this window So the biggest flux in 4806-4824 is 1.72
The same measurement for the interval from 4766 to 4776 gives 1.33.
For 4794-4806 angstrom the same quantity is 1.43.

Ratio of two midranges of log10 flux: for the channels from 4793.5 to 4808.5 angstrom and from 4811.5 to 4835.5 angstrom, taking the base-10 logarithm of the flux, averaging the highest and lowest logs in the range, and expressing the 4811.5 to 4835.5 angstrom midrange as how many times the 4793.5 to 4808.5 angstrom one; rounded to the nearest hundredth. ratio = 1.00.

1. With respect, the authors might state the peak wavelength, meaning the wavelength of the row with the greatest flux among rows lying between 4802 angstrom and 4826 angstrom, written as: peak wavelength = 4822.0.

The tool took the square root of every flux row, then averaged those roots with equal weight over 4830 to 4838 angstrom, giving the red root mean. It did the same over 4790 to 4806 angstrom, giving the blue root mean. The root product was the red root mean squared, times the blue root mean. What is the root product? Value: 1.70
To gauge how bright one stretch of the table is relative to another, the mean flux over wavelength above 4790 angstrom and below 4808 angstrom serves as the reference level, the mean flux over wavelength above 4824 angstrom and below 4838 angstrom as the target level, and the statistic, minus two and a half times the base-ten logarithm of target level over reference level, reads -0.11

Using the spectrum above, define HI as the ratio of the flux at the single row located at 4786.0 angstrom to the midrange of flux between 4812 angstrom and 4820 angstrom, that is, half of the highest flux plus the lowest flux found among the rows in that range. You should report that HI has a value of 1.0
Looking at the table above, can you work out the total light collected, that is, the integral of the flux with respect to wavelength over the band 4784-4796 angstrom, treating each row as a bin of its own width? 15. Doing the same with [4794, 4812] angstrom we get 25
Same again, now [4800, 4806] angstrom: 8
